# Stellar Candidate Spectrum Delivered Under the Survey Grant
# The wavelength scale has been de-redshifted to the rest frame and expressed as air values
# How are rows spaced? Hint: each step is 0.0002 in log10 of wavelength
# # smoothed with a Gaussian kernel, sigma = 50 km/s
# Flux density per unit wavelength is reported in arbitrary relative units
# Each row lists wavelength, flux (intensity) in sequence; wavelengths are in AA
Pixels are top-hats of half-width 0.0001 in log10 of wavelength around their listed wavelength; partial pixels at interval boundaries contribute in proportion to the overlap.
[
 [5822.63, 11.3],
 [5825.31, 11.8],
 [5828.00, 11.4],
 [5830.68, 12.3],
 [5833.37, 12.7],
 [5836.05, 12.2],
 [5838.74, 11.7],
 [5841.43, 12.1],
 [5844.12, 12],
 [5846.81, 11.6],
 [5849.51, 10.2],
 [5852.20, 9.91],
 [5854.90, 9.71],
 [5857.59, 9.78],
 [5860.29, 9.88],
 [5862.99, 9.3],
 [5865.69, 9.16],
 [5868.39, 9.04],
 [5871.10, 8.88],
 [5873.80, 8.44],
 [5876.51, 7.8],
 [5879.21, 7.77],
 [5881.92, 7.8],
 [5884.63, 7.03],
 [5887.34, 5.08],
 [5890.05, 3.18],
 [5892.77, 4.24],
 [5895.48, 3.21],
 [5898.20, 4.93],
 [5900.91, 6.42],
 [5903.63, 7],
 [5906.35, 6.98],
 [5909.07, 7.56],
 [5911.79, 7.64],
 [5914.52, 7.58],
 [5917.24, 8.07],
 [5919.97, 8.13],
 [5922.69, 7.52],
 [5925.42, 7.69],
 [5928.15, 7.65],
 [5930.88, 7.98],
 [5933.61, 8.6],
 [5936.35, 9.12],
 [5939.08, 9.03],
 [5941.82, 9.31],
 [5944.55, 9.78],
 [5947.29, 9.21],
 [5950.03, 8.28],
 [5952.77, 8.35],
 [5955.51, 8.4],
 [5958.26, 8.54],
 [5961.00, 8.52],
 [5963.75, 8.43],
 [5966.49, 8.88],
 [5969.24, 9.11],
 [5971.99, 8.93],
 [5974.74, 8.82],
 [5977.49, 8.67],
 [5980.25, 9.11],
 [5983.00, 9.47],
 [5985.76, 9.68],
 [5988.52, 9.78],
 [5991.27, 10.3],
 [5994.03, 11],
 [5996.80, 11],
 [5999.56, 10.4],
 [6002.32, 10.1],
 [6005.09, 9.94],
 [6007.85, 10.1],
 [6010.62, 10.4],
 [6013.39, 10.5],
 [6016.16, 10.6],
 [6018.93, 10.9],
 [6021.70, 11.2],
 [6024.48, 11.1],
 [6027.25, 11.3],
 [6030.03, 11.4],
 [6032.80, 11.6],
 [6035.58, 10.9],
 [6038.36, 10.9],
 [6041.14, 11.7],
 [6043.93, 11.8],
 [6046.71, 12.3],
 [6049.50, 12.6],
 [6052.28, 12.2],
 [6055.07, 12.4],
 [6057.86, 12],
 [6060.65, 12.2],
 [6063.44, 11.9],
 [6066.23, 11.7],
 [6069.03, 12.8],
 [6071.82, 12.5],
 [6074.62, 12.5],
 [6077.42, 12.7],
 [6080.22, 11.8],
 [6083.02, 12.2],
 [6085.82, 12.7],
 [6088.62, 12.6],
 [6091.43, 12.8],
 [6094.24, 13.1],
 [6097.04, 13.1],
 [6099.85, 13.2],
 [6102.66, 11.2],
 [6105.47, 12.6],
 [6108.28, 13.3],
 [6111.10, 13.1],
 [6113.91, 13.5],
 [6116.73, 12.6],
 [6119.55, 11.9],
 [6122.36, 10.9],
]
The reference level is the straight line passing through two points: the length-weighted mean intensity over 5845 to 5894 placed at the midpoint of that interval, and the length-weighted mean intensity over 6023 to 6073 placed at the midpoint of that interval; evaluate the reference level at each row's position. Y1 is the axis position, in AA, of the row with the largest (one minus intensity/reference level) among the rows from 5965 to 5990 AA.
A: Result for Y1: 5977.49 AA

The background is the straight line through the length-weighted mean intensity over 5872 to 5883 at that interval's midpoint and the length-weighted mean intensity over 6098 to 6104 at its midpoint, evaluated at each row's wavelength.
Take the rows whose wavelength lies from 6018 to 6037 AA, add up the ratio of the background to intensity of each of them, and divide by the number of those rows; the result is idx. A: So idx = 0.970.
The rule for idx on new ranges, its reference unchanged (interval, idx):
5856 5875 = 0.846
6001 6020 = 1.018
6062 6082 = 0.956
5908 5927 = 1.132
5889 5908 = 1.800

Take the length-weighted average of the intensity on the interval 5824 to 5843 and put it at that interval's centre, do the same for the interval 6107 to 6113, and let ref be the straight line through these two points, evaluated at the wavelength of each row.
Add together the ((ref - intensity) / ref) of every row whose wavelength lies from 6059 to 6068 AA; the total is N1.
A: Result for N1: 0.25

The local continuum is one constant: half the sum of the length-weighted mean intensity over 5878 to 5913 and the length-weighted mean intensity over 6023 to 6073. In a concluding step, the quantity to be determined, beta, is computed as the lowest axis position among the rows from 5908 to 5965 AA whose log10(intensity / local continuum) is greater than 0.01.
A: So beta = 5941.82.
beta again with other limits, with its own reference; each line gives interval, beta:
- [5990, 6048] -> 5991.27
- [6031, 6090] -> 6032.80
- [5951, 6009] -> 5983.00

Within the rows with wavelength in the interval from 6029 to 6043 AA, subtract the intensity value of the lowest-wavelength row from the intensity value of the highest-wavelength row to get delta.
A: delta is 0.3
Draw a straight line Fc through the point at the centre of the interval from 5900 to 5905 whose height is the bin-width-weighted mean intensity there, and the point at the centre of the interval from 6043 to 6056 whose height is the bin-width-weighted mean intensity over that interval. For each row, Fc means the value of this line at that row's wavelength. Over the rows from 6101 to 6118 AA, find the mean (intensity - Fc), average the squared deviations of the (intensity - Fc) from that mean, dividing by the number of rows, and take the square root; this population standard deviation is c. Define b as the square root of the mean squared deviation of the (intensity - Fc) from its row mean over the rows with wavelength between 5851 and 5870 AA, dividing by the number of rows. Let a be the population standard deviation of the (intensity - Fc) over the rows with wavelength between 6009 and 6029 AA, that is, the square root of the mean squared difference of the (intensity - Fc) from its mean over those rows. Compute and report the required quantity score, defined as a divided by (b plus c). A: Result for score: 0.12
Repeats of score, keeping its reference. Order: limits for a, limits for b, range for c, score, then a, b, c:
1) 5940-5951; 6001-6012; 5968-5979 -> 1.62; 0.64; 0.1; 0.28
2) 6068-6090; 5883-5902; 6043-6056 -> 0.26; 0.43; 1.4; 0.22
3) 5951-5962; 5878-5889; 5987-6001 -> 0.03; 0.05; 1.2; 0.39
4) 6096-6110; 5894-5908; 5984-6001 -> 0.46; 0.80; 1.3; 0.41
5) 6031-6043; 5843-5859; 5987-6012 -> 0.24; 0.38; 1.1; 0.51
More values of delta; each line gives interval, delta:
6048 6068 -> -0.9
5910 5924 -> -0.1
